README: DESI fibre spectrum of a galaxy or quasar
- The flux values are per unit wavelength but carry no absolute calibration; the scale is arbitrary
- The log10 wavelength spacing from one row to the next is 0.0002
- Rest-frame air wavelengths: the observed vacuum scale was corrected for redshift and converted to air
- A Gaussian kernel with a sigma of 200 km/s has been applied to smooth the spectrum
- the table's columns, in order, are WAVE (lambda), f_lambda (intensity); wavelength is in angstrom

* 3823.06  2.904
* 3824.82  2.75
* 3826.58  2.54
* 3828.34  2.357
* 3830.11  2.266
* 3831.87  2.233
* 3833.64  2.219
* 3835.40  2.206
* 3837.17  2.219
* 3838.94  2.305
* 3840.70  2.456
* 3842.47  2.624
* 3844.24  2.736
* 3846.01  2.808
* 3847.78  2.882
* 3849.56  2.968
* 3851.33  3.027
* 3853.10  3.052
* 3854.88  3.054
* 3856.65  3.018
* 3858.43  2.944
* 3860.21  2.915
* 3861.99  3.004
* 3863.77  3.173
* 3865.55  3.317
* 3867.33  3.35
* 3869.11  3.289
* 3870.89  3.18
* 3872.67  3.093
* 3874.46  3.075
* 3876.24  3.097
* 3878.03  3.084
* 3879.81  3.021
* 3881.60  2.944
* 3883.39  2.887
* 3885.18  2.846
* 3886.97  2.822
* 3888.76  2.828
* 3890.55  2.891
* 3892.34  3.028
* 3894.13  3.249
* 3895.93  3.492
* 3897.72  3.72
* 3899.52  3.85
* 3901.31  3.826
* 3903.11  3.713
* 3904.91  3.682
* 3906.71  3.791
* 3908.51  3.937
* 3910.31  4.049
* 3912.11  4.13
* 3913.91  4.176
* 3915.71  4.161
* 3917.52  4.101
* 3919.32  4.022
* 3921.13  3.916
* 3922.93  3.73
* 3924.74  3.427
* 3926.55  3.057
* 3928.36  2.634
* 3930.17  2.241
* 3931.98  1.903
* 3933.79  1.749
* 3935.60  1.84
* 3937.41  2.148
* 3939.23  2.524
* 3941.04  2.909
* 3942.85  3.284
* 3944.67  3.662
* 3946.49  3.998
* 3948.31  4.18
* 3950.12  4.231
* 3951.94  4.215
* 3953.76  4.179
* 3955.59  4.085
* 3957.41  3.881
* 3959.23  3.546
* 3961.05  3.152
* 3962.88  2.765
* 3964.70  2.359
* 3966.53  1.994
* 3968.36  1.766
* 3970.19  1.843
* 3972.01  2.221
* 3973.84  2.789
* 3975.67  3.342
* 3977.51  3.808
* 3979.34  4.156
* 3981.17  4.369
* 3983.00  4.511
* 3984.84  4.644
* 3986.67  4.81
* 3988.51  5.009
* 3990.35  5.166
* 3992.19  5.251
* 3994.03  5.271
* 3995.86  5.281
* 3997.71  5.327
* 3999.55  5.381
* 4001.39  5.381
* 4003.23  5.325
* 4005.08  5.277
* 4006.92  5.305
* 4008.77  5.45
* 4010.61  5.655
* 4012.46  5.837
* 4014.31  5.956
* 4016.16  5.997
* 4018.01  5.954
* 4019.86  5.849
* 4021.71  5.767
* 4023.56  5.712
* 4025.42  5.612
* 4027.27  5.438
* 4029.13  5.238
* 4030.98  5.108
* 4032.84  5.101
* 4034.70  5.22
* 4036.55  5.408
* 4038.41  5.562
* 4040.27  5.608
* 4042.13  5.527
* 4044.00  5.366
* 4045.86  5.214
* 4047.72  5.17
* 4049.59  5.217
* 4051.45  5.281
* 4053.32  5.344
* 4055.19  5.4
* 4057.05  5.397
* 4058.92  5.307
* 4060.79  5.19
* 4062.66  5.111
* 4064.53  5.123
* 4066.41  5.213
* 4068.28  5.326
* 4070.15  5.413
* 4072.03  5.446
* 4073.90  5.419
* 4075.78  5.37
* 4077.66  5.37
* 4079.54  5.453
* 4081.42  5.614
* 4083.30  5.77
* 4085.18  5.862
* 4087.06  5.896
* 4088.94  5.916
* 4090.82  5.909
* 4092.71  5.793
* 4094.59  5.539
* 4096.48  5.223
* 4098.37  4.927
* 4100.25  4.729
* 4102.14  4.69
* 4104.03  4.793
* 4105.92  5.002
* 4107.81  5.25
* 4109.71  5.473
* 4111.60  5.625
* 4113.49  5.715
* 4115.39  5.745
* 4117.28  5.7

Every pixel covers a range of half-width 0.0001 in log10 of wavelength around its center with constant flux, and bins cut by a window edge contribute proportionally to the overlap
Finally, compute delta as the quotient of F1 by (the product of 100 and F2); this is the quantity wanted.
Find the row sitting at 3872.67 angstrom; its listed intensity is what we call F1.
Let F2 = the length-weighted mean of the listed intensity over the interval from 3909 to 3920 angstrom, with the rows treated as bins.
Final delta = 0.008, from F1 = 3.093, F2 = 4.1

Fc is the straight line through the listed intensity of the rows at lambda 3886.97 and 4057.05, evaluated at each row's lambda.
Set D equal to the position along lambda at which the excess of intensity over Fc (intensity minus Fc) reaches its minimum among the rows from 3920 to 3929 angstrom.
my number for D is 3928.36 angstrom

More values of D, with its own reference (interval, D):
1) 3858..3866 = 3860.21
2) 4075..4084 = 4077.66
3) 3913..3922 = 3921.13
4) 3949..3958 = 3957.41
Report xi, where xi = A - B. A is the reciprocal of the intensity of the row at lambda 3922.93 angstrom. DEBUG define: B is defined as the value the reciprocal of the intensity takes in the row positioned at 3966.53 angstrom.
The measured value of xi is -0.23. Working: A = 0.27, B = 0.50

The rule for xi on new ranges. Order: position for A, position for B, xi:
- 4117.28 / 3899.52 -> -0.08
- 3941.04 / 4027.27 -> 0.16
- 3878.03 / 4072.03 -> 0.14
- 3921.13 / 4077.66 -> 0.07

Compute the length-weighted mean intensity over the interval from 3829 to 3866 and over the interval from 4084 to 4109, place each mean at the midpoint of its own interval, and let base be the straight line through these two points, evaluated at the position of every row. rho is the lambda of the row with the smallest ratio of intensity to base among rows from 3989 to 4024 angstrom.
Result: 4005.08 angstrom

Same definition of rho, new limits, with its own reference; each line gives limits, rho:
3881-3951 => 3933.79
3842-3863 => 3842.47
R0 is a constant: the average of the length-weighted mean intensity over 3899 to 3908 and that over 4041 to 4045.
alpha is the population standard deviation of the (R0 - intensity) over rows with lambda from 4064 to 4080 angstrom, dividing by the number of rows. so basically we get 0.11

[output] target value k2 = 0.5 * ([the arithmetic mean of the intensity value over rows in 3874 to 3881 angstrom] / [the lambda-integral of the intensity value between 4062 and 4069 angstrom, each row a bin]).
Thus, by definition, 0.042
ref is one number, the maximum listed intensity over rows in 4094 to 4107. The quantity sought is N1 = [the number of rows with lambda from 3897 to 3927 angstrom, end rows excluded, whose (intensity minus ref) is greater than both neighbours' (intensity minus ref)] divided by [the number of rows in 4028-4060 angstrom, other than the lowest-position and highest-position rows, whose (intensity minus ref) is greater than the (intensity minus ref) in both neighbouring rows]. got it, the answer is 1.0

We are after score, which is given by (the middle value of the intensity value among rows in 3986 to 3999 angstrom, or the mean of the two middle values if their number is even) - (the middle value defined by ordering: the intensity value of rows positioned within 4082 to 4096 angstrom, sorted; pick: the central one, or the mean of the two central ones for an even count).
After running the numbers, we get -0.6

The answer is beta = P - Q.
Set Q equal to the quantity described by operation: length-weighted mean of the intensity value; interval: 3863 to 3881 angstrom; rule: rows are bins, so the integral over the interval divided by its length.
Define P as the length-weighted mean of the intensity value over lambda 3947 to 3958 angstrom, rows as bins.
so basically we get 1.0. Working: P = 4.1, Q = 3.2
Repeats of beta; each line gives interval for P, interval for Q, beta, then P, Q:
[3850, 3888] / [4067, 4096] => -2.5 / 3.1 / 5.6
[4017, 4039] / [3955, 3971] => 2.7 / 5.5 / 2.8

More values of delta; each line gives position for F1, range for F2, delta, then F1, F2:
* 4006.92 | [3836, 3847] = 0.021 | 5.305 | 2.5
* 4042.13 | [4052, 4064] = 0.010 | 5.527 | 5.3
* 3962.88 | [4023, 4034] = 0.005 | 2.765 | 5.3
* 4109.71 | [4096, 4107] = 0.011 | 5.473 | 4.9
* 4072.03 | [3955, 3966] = 0.017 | 5.446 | 3.2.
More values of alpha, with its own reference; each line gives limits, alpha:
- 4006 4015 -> 0.24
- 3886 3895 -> 0.16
